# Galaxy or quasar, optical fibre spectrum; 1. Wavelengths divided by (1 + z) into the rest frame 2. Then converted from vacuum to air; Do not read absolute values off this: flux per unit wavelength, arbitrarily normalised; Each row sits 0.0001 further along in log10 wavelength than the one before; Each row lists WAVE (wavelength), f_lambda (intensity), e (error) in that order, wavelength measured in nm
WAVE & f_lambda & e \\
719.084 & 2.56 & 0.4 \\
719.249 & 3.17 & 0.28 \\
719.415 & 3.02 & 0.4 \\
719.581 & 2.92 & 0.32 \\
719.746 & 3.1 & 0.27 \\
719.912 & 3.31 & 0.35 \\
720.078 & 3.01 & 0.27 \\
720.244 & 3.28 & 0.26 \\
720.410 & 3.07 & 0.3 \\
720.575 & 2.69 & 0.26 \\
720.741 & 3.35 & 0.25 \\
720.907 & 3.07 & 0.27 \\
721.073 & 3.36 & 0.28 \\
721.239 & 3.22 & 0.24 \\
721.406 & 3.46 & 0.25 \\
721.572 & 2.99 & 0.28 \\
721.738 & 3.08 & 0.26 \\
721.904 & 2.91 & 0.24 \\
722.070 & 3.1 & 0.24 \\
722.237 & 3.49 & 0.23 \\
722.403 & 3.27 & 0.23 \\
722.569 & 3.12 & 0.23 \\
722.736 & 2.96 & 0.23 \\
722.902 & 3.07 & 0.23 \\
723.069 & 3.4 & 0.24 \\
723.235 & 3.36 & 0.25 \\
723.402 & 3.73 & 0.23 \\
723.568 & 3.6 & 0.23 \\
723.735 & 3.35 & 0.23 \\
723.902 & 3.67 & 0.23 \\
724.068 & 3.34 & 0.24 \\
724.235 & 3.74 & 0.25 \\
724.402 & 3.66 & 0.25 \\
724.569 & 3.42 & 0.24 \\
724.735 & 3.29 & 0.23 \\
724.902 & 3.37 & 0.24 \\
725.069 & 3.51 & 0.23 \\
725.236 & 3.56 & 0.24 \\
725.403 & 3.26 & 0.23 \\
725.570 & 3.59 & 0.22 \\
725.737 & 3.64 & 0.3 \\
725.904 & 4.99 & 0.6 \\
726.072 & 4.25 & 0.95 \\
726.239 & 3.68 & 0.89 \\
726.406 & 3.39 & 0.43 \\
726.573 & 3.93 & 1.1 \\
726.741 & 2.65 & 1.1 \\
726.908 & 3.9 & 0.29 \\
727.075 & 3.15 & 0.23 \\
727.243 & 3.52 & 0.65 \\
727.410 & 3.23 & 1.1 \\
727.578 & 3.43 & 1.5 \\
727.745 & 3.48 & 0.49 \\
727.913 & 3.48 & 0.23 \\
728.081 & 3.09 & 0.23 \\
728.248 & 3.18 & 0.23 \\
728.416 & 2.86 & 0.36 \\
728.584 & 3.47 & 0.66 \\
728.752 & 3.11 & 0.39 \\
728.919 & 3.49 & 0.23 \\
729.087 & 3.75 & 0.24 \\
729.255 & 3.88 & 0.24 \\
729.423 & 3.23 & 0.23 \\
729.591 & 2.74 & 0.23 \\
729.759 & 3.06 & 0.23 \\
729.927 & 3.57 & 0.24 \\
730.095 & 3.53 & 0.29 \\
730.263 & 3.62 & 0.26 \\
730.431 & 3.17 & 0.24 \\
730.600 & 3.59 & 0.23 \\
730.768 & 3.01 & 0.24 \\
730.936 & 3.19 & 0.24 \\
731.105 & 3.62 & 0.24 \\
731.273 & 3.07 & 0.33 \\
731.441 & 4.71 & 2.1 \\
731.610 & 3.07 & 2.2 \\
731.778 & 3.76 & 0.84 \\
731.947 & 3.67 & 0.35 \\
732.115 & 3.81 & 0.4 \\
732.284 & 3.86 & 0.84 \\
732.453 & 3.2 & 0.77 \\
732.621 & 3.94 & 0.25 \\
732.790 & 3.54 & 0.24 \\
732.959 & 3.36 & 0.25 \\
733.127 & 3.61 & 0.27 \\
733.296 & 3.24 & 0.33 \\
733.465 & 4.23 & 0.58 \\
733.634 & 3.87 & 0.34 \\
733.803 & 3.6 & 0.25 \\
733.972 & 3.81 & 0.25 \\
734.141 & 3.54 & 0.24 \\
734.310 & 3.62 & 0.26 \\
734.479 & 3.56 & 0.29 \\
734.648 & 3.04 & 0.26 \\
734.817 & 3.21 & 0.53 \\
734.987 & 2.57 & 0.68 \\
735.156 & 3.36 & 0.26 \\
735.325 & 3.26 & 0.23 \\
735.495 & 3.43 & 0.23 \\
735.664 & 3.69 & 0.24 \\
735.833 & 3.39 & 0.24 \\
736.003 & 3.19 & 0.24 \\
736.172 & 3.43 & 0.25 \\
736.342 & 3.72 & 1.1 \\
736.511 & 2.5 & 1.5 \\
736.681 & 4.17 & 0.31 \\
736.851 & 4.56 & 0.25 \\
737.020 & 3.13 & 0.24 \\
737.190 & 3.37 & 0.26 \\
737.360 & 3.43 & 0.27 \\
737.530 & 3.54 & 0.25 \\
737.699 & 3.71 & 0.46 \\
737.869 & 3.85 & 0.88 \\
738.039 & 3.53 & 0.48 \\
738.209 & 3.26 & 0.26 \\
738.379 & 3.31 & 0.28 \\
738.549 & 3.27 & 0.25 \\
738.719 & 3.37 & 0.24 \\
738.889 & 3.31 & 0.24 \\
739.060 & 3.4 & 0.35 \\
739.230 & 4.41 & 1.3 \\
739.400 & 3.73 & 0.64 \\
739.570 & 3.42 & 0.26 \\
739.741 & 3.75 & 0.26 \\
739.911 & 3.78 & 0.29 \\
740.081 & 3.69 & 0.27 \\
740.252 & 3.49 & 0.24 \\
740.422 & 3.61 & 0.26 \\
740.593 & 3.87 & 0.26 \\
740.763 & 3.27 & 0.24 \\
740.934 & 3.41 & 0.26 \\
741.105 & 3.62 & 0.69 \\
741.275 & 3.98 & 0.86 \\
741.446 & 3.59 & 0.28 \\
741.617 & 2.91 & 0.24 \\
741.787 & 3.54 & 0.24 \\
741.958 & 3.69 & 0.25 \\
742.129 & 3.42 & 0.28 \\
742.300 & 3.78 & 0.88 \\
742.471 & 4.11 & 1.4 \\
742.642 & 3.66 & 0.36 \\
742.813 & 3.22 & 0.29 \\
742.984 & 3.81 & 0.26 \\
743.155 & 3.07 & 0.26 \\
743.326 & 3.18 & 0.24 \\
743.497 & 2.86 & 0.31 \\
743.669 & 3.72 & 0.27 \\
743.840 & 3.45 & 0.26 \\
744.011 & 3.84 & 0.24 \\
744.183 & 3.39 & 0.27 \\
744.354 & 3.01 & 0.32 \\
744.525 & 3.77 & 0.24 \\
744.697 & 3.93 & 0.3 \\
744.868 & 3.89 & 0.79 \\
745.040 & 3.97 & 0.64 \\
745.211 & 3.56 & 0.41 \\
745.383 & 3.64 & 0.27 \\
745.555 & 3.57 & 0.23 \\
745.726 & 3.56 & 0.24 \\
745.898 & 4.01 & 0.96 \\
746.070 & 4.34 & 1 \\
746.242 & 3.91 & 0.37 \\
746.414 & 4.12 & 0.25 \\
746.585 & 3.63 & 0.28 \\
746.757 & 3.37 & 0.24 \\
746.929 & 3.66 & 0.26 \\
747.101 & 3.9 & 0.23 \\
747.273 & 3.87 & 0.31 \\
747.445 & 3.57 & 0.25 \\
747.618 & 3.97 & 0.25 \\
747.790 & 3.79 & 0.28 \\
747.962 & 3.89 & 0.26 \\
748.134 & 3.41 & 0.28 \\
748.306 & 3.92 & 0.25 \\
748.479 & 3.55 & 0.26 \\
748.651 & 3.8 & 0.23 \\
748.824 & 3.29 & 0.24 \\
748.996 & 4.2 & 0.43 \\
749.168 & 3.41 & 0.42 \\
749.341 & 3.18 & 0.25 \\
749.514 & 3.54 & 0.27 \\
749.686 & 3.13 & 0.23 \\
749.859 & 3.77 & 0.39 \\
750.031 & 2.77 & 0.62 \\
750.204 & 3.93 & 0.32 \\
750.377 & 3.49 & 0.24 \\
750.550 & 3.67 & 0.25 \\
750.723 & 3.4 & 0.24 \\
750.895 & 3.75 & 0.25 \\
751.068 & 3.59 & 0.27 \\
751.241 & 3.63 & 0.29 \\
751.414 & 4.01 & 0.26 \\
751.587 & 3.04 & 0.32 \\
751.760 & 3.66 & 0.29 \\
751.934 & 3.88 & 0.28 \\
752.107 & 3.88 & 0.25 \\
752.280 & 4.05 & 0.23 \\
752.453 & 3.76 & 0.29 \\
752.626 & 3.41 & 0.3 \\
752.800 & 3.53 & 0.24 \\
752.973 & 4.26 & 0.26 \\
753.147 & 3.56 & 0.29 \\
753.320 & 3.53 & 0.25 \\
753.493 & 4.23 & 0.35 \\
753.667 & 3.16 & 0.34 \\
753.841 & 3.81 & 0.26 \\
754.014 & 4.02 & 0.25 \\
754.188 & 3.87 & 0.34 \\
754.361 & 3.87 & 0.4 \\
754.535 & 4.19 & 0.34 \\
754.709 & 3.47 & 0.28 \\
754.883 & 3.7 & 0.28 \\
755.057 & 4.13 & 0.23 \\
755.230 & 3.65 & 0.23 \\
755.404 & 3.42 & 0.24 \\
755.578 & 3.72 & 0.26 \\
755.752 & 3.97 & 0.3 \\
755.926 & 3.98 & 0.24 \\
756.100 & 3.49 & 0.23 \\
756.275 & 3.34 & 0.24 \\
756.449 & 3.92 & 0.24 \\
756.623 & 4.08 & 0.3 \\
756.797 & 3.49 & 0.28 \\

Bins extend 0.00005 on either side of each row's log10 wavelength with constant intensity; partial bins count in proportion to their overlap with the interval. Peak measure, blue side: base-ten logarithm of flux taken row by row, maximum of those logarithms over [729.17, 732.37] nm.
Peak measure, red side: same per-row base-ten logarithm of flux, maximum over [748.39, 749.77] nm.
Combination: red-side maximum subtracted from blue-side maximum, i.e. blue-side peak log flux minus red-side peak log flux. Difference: 0.05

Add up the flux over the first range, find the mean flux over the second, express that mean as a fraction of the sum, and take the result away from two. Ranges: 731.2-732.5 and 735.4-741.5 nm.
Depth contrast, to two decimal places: 1.88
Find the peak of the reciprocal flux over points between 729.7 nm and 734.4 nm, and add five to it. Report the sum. 5.33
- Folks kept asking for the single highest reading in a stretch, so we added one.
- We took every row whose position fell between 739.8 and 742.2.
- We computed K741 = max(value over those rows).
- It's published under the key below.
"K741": 3.98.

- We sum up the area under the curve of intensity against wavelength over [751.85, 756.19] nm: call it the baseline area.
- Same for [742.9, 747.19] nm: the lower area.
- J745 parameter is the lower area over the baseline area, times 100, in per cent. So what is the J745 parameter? 95.3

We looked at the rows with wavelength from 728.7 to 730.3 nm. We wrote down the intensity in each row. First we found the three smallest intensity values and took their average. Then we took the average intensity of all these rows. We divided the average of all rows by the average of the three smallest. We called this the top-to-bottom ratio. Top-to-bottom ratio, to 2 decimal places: 1.14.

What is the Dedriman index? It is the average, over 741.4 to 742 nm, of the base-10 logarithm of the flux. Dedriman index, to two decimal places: 0.53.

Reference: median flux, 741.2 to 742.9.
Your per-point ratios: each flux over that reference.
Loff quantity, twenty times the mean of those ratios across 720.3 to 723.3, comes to 17.46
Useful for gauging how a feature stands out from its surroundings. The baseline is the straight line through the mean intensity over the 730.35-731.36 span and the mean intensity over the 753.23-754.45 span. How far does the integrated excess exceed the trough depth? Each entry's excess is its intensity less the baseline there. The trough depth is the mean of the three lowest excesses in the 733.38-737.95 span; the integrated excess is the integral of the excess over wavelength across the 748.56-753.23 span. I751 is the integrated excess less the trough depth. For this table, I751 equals 0.2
